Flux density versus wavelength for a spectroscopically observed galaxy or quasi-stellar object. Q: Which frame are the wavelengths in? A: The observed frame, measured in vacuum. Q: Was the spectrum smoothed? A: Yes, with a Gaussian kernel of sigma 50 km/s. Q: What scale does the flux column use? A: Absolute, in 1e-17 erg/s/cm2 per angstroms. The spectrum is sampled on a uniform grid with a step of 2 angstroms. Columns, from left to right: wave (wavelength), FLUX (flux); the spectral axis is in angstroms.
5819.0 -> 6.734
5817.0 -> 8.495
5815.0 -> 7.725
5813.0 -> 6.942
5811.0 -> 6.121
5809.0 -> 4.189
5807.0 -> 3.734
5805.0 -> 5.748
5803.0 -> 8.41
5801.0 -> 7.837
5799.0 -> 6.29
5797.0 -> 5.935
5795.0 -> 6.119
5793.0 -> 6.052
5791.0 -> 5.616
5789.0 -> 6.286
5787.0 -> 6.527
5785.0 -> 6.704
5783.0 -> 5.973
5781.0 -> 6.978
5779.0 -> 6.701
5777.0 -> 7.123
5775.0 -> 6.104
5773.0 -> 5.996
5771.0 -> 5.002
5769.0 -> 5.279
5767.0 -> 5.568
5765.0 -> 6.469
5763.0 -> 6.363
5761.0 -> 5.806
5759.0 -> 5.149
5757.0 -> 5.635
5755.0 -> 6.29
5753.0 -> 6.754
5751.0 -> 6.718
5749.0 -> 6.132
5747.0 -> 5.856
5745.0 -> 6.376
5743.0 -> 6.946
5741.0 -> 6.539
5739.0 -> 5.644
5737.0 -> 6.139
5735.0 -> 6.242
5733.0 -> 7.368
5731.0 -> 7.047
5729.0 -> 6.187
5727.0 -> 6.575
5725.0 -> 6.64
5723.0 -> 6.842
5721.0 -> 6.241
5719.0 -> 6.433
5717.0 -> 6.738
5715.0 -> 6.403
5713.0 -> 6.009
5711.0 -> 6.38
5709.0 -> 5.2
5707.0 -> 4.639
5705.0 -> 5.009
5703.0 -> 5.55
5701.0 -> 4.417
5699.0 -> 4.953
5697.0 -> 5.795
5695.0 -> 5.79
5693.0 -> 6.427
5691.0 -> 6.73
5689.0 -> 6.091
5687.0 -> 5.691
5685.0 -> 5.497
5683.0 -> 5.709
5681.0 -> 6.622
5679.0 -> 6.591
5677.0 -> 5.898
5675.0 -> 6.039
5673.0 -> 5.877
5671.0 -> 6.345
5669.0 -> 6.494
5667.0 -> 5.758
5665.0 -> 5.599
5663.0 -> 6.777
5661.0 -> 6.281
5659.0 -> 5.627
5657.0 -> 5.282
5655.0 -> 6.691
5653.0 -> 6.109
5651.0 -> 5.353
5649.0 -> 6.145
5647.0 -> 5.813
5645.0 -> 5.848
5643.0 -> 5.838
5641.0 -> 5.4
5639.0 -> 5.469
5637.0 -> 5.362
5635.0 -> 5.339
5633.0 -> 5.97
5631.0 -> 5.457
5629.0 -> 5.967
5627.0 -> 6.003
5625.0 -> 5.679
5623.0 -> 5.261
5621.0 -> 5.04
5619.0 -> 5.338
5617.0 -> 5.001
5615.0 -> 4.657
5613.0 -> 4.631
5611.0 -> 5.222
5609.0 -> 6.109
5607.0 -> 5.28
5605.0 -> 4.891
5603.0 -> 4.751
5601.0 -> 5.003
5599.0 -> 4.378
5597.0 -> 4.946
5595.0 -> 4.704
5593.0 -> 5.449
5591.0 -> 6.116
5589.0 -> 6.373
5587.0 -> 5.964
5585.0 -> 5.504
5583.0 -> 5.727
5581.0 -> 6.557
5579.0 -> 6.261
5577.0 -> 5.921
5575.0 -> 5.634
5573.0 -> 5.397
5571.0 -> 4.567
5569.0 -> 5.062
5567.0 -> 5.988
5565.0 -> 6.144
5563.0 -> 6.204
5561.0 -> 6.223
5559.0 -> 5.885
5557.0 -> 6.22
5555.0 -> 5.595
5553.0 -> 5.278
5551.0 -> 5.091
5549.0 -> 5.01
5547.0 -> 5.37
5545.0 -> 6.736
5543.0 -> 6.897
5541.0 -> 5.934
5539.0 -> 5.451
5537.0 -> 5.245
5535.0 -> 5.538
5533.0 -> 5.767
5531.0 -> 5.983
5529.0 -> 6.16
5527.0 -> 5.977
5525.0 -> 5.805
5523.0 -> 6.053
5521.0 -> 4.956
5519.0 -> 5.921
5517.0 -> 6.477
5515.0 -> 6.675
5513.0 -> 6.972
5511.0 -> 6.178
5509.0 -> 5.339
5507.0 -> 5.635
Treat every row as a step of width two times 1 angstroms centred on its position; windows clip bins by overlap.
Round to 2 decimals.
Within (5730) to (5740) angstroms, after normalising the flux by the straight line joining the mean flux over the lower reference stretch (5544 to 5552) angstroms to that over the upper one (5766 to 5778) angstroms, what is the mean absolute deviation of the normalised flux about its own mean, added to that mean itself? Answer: 1.22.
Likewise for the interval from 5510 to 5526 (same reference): 1.19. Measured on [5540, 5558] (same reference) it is 1.15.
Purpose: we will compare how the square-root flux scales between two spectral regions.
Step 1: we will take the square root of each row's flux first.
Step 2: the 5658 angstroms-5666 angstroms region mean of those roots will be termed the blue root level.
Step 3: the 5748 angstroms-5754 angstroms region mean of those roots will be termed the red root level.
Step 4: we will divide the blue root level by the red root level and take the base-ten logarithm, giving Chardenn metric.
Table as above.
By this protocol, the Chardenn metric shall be -0.016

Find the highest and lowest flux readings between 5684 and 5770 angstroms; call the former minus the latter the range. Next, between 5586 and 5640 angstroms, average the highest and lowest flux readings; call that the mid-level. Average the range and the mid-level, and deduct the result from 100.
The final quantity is 95.8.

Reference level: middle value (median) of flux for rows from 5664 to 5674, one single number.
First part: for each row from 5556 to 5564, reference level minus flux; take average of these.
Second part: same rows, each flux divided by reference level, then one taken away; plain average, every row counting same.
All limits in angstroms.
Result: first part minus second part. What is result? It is -0.30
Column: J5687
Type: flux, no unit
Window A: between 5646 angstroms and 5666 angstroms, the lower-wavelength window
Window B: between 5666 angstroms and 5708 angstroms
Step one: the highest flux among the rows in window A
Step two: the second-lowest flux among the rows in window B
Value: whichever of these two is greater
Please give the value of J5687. 6.78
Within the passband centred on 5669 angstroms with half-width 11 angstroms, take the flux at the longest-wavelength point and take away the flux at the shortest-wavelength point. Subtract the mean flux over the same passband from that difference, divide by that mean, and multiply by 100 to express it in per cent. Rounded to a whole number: -84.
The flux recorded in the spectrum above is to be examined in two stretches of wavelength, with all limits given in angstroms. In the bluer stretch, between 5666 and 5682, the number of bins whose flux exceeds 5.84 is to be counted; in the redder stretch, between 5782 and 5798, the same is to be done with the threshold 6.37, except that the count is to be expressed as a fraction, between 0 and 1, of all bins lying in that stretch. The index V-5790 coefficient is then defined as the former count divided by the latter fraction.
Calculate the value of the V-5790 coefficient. 28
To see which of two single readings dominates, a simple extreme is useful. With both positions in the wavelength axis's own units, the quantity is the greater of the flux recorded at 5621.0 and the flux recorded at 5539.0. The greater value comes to 5.45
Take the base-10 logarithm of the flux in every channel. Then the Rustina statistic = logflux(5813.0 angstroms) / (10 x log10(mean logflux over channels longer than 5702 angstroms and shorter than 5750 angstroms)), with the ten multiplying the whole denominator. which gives -0.826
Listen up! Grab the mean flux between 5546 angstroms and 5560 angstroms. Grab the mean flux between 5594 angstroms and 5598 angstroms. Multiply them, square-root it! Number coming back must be 5.15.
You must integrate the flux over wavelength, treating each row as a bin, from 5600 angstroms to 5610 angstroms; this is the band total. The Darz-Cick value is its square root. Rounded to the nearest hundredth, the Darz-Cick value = 7.22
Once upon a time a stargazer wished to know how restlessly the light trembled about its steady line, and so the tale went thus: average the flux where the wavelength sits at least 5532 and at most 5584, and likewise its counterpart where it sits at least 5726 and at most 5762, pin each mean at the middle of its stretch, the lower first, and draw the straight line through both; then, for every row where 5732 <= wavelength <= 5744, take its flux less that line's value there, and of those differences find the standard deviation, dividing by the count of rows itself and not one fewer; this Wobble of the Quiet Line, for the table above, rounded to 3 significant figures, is 0.561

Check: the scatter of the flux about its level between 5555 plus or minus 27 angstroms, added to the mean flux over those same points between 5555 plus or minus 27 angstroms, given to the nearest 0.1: 6.3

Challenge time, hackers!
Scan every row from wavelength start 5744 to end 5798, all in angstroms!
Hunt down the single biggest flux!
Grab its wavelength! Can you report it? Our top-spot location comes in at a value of 5777.0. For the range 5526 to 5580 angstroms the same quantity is 5543.0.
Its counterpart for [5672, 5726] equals 5723.0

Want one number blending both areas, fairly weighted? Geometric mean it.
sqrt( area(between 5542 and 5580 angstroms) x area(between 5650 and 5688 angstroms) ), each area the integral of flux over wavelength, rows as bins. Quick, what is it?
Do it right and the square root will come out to 224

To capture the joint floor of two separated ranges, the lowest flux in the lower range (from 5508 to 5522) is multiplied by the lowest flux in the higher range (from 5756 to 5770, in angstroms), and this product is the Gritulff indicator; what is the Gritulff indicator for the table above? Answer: 25.5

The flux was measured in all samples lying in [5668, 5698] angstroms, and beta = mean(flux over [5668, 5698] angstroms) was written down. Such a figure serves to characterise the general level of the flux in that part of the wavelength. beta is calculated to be 6.11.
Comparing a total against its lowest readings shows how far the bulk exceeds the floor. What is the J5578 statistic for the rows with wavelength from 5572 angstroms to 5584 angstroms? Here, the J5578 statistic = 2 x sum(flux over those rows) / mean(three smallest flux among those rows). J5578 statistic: 12.7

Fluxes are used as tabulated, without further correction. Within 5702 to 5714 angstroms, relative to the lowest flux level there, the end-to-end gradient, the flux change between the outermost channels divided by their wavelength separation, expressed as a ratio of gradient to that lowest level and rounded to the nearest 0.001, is 0.010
